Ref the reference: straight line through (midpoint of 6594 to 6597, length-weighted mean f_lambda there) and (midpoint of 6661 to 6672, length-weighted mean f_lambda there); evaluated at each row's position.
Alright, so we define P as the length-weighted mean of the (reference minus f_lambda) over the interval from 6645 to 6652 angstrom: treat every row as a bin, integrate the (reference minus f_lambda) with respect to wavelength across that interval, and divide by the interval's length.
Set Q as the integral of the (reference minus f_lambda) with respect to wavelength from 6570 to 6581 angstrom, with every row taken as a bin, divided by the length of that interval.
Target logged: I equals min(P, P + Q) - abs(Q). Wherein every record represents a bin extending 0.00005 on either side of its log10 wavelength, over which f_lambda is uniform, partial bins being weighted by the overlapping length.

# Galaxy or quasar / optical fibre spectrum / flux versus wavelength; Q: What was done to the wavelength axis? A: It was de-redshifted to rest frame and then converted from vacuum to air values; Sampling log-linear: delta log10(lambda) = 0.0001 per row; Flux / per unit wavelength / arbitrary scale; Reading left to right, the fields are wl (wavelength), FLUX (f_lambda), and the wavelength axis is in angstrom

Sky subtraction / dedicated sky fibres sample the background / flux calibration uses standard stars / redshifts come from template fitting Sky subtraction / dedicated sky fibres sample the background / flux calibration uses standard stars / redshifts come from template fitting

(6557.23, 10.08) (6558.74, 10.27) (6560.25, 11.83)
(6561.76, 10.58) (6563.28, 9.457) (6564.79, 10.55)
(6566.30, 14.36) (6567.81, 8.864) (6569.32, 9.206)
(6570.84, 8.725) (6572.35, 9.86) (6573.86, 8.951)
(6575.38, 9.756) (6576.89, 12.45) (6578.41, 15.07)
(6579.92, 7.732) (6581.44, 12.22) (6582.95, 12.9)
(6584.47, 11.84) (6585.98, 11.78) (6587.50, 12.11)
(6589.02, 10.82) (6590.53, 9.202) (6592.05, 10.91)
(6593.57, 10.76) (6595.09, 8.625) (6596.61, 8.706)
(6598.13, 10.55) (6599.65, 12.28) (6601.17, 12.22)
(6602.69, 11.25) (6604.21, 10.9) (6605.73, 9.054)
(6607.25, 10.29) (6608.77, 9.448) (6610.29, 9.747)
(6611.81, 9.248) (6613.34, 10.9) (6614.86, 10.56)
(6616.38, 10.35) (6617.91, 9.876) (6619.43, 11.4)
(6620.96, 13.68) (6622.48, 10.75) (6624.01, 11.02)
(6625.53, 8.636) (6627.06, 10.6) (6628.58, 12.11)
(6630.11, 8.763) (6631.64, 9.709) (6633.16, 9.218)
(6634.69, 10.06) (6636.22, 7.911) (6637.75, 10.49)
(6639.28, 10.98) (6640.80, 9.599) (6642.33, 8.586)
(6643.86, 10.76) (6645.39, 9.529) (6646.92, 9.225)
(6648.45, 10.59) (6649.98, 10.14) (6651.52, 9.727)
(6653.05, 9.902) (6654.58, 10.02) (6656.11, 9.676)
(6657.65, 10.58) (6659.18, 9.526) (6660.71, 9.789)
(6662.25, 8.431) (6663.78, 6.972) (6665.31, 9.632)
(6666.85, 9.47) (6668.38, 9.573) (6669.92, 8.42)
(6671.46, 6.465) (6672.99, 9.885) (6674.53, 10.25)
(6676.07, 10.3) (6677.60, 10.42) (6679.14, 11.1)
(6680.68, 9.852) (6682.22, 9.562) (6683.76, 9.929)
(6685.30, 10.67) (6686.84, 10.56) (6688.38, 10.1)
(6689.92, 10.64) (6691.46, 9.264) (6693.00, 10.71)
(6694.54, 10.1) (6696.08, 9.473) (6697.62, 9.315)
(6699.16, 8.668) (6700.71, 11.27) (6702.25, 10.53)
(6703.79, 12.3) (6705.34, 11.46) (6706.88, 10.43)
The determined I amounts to -4.1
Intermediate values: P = -1.3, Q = -1.4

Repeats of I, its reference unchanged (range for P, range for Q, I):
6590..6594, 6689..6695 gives -5.0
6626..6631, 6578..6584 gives -7.3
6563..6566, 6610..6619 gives -4.5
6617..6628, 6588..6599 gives -4.4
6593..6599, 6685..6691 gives -4.8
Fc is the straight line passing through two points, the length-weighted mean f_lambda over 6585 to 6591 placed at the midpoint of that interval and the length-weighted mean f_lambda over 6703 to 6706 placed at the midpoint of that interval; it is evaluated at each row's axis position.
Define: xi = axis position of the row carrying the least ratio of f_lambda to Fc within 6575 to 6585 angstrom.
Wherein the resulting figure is 6579.92 angstrom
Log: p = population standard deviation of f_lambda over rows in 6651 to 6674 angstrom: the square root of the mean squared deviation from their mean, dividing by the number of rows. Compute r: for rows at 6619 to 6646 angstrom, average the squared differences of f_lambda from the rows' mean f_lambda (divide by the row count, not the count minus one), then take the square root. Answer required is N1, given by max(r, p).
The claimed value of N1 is 1.4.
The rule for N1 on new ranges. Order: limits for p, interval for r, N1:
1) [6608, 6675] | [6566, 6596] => 2.0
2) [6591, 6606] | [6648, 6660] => 1.3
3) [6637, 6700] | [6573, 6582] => 2.5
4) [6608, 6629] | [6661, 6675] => 1.3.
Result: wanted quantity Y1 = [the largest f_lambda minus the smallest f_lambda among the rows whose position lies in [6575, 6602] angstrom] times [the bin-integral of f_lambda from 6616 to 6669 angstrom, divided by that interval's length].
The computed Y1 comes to 73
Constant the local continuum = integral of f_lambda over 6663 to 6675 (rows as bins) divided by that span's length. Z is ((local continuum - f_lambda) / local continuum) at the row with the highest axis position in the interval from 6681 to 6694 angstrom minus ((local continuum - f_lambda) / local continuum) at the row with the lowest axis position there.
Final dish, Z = -0.1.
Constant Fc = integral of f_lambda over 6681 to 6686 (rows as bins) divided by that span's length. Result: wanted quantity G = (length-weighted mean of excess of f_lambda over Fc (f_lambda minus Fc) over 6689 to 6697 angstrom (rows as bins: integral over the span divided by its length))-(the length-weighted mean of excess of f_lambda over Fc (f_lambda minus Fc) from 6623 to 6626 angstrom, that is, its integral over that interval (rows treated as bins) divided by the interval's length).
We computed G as 0.0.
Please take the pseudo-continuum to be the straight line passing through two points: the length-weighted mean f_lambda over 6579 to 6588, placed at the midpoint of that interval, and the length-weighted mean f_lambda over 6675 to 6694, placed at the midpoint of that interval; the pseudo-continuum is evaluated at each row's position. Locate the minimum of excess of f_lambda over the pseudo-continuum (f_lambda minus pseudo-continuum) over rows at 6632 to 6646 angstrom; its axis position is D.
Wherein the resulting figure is 6636.22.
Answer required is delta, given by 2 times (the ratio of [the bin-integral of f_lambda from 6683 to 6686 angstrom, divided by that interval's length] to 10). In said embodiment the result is 2.06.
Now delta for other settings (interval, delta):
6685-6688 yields 2.11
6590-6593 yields 2.03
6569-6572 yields 1.81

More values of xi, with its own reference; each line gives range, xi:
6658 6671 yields 6663.78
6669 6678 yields 6671.46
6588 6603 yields 6595.09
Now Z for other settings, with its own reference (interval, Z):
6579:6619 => -0.2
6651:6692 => 0.1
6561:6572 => 0.2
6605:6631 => 0.0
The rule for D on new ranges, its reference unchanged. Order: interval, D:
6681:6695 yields 6691.46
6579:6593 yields 6579.92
